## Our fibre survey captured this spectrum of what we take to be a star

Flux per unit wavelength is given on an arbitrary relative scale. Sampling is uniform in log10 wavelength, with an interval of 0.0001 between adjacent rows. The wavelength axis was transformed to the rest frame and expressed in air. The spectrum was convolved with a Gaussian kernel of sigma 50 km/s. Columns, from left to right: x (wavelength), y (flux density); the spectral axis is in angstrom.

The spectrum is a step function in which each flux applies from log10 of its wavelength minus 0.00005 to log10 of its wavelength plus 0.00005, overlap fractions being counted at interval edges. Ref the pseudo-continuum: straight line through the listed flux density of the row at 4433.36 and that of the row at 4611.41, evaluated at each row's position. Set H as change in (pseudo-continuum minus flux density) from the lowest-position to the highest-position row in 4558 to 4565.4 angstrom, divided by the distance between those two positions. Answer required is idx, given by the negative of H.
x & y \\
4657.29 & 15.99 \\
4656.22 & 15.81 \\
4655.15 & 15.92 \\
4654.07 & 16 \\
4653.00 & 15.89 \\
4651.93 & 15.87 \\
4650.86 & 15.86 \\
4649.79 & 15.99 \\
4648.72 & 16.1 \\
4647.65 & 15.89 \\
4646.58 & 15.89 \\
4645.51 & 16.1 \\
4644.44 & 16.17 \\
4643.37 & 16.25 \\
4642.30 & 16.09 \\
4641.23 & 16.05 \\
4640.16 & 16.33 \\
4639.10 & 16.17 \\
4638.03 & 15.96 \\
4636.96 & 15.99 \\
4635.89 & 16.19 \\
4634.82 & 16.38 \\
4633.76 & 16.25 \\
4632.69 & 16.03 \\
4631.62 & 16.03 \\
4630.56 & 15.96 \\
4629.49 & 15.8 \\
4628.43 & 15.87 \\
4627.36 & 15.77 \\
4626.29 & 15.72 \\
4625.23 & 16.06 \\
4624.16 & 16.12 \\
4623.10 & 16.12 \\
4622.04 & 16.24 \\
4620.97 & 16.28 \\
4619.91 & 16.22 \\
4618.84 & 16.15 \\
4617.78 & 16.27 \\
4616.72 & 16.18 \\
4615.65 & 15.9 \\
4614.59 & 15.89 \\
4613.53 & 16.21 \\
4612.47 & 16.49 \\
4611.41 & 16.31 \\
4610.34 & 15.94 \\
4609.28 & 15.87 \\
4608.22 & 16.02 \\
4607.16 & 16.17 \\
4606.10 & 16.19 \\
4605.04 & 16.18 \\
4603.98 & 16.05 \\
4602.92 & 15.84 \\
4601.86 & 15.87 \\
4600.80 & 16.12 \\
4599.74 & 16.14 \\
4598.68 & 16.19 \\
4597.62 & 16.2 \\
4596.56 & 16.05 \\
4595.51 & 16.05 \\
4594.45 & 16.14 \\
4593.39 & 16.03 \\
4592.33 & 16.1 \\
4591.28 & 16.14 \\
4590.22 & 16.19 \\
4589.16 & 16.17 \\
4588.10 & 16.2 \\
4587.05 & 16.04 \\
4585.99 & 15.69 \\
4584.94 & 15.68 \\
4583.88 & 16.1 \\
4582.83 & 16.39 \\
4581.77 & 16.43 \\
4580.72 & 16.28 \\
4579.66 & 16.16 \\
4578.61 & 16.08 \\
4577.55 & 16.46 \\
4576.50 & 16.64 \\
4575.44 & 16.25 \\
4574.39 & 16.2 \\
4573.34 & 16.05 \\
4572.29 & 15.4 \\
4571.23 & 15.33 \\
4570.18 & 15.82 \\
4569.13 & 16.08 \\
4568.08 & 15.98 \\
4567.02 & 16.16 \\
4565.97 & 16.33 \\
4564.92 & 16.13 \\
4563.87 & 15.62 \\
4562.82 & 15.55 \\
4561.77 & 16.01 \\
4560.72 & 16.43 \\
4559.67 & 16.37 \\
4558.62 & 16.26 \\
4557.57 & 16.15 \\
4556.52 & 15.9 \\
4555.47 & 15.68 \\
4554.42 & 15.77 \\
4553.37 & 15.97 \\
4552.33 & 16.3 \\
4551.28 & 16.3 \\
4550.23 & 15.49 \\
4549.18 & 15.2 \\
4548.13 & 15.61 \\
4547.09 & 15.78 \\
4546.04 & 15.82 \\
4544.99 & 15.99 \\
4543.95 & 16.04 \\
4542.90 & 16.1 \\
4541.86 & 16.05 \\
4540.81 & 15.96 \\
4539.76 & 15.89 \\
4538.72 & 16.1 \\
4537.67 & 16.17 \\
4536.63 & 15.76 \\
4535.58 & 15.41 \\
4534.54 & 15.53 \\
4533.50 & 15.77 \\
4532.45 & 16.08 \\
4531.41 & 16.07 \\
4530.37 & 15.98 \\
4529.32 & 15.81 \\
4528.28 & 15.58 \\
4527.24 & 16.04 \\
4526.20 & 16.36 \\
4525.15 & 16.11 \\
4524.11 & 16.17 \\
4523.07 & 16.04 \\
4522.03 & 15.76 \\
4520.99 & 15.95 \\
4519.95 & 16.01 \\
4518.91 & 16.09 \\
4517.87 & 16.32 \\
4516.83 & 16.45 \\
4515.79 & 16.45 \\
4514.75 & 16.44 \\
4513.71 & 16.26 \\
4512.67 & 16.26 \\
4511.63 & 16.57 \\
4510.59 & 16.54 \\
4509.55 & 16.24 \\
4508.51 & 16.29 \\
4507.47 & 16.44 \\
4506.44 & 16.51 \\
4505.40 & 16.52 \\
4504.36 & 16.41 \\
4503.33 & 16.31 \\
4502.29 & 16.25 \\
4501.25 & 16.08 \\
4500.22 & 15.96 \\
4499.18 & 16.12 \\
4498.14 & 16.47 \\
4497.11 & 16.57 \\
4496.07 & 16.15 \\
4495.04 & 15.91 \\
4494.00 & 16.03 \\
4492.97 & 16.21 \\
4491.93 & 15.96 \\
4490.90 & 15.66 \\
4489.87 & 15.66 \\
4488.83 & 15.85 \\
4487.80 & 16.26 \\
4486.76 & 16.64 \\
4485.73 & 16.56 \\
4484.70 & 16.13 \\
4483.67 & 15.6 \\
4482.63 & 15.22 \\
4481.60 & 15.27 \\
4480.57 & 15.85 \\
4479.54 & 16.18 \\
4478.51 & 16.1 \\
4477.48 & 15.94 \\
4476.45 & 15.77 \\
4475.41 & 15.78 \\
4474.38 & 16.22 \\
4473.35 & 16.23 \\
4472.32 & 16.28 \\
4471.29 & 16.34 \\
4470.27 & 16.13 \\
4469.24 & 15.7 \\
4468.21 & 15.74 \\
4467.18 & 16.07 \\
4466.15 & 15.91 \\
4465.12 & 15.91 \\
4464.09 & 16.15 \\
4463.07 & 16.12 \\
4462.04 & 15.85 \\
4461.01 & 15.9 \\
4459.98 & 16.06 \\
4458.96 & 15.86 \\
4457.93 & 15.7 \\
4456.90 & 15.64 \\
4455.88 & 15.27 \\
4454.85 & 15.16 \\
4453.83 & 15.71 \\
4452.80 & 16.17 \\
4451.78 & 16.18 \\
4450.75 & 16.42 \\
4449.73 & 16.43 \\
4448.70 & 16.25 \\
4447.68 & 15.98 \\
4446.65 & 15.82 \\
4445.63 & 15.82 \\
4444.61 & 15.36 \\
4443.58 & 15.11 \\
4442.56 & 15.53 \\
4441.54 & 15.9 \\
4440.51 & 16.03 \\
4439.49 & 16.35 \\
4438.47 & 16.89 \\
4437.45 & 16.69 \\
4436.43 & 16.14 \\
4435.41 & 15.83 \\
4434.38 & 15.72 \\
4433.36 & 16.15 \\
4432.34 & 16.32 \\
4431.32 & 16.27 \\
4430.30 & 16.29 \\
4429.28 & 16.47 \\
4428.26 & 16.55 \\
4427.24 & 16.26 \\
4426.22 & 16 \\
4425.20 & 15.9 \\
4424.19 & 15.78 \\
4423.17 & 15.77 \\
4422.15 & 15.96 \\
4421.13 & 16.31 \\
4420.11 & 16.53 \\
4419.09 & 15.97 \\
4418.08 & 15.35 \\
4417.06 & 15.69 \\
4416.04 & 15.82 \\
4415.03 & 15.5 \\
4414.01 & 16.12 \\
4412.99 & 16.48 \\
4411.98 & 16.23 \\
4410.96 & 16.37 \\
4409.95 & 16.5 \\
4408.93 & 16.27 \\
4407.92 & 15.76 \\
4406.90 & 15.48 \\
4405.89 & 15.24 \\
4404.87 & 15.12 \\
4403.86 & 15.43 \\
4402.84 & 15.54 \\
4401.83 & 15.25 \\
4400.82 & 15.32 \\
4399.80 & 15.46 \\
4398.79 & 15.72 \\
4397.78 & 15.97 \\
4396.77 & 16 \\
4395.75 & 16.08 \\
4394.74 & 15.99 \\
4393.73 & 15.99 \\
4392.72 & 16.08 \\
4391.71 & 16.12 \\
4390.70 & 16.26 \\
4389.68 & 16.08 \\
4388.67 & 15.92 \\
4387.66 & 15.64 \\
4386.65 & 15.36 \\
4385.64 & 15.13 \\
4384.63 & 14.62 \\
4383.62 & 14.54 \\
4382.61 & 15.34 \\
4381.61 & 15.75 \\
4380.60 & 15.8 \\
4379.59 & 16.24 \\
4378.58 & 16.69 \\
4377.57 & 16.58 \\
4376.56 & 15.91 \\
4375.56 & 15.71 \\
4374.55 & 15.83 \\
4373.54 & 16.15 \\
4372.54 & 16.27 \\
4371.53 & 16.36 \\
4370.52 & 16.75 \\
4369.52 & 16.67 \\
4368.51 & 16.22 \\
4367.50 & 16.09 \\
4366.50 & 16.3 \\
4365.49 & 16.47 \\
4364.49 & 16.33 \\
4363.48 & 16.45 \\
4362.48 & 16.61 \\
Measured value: -0.02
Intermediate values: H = 0.02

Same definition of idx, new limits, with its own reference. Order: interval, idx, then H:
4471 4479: -0.03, 0.03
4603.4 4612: 0.03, -0.03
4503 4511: 0.03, -0.03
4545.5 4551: -0.08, 0.08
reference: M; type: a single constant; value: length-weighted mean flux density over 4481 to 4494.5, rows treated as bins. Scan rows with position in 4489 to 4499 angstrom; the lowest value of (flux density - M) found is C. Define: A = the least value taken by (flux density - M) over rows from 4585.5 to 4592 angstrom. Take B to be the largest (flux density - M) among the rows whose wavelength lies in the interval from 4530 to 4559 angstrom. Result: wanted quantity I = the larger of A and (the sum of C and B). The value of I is 0.10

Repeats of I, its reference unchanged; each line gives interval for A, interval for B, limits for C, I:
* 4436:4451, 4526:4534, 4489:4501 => 0.16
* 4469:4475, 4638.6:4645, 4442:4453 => -0.23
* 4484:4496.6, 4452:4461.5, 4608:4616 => 0.18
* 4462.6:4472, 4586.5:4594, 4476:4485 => -0.23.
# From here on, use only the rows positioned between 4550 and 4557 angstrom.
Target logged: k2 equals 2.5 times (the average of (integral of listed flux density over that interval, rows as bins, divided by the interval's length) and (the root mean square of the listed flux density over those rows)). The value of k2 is 39.8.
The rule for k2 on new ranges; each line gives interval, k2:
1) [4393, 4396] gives 40.1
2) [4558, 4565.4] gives 40.1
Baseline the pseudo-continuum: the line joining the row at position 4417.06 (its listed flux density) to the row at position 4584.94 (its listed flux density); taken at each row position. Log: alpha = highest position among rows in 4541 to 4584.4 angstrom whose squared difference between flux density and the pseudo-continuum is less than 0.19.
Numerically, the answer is 4583.88 angstrom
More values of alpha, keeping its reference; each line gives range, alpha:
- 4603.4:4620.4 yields 4615.65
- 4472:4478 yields 4477.48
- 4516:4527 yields 4525.15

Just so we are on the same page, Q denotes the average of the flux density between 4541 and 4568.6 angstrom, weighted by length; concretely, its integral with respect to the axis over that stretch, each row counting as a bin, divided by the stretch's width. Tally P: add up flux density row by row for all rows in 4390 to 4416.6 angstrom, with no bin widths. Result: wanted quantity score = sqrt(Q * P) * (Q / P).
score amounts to 3.14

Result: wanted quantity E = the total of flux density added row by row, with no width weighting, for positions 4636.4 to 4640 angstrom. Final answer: 48.1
